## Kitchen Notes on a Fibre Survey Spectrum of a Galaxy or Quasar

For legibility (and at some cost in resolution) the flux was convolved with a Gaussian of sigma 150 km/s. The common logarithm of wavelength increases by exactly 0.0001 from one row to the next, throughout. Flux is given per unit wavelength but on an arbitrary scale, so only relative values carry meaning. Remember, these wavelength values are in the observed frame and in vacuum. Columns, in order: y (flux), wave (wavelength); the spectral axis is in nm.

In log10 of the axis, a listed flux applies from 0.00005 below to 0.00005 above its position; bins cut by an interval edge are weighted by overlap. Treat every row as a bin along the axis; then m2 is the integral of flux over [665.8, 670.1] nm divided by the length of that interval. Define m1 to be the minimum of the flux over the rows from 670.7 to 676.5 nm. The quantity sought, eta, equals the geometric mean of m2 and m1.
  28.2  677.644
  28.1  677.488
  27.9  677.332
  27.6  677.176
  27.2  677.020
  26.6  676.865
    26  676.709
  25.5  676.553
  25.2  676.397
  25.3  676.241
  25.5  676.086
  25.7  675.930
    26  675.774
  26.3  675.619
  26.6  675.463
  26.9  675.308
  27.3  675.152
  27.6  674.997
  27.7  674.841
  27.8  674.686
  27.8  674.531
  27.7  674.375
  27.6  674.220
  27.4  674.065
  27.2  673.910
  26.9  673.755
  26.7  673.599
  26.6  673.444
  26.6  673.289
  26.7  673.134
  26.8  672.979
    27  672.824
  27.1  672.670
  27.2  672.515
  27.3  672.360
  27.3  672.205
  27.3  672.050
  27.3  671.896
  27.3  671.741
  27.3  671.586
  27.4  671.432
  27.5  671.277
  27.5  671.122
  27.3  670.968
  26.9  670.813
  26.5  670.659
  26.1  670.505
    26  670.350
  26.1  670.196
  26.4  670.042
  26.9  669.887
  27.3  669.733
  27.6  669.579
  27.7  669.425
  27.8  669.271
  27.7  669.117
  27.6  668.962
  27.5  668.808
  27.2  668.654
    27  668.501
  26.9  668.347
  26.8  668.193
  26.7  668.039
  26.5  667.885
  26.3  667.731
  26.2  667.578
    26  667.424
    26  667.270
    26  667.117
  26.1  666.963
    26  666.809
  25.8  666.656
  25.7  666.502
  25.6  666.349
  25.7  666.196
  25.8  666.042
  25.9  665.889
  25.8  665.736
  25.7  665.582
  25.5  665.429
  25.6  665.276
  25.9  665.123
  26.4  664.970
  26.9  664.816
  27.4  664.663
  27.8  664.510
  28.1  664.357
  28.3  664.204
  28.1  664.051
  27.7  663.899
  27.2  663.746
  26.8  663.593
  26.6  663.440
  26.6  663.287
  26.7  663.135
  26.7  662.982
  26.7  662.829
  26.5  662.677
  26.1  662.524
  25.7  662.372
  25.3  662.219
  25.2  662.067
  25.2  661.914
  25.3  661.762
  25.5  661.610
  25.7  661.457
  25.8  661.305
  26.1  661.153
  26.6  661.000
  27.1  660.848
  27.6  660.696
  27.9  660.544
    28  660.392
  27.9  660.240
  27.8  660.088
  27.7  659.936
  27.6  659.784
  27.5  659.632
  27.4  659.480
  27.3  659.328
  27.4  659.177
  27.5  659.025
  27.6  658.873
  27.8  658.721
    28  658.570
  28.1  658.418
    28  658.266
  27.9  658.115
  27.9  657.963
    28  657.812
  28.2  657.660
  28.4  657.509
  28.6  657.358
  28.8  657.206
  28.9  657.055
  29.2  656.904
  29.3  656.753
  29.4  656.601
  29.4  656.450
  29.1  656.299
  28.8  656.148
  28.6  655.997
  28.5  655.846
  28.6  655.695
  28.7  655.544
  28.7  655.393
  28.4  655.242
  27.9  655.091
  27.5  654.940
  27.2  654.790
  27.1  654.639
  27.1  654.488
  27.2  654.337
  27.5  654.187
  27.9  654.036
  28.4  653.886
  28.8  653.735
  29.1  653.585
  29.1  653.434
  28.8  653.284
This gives 25.9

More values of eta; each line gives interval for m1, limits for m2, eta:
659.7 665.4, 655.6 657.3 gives 27.0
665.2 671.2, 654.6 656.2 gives 26.8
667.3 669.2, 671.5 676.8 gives 26.4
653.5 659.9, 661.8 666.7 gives 26.7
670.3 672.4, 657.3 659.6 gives 26.9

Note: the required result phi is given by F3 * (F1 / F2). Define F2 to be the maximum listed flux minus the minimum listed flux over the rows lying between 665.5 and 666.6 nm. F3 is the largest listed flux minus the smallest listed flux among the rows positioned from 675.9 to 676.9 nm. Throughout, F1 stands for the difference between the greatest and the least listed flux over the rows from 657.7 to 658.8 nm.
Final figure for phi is 1.4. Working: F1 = 0.30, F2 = 0.30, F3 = 1.4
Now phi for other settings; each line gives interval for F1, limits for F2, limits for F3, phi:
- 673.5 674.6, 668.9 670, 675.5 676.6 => 1.3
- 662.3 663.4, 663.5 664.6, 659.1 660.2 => 0.3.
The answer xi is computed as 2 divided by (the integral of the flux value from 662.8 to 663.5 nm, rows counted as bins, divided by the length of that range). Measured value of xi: 0.0750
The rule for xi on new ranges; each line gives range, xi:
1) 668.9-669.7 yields 0.0723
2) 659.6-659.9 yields 0.0726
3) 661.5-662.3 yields 0.0790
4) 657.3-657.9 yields 0.0706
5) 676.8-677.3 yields 0.0734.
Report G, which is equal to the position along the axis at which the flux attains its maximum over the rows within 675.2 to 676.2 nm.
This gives 675.308 nm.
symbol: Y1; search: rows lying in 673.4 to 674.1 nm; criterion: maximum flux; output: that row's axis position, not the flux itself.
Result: 674.065 nm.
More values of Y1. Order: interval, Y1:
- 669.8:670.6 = 669.887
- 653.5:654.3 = 653.585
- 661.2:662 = 661.305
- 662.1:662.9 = 662.829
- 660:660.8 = 660.392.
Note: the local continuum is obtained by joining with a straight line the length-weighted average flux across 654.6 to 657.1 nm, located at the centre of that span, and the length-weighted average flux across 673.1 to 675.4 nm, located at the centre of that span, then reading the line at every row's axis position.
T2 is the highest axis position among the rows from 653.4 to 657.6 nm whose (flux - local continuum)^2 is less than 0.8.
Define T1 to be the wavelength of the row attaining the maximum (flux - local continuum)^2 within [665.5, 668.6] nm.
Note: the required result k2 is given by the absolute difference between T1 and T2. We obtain 8.84 nm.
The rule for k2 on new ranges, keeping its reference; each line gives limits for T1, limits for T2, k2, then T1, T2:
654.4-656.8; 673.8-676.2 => 21.13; 654.488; 675.619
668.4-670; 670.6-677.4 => 8.83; 668.501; 677.332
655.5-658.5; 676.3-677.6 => 20.73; 656.601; 677.332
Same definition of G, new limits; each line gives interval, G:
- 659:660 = 659.936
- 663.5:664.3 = 664.204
